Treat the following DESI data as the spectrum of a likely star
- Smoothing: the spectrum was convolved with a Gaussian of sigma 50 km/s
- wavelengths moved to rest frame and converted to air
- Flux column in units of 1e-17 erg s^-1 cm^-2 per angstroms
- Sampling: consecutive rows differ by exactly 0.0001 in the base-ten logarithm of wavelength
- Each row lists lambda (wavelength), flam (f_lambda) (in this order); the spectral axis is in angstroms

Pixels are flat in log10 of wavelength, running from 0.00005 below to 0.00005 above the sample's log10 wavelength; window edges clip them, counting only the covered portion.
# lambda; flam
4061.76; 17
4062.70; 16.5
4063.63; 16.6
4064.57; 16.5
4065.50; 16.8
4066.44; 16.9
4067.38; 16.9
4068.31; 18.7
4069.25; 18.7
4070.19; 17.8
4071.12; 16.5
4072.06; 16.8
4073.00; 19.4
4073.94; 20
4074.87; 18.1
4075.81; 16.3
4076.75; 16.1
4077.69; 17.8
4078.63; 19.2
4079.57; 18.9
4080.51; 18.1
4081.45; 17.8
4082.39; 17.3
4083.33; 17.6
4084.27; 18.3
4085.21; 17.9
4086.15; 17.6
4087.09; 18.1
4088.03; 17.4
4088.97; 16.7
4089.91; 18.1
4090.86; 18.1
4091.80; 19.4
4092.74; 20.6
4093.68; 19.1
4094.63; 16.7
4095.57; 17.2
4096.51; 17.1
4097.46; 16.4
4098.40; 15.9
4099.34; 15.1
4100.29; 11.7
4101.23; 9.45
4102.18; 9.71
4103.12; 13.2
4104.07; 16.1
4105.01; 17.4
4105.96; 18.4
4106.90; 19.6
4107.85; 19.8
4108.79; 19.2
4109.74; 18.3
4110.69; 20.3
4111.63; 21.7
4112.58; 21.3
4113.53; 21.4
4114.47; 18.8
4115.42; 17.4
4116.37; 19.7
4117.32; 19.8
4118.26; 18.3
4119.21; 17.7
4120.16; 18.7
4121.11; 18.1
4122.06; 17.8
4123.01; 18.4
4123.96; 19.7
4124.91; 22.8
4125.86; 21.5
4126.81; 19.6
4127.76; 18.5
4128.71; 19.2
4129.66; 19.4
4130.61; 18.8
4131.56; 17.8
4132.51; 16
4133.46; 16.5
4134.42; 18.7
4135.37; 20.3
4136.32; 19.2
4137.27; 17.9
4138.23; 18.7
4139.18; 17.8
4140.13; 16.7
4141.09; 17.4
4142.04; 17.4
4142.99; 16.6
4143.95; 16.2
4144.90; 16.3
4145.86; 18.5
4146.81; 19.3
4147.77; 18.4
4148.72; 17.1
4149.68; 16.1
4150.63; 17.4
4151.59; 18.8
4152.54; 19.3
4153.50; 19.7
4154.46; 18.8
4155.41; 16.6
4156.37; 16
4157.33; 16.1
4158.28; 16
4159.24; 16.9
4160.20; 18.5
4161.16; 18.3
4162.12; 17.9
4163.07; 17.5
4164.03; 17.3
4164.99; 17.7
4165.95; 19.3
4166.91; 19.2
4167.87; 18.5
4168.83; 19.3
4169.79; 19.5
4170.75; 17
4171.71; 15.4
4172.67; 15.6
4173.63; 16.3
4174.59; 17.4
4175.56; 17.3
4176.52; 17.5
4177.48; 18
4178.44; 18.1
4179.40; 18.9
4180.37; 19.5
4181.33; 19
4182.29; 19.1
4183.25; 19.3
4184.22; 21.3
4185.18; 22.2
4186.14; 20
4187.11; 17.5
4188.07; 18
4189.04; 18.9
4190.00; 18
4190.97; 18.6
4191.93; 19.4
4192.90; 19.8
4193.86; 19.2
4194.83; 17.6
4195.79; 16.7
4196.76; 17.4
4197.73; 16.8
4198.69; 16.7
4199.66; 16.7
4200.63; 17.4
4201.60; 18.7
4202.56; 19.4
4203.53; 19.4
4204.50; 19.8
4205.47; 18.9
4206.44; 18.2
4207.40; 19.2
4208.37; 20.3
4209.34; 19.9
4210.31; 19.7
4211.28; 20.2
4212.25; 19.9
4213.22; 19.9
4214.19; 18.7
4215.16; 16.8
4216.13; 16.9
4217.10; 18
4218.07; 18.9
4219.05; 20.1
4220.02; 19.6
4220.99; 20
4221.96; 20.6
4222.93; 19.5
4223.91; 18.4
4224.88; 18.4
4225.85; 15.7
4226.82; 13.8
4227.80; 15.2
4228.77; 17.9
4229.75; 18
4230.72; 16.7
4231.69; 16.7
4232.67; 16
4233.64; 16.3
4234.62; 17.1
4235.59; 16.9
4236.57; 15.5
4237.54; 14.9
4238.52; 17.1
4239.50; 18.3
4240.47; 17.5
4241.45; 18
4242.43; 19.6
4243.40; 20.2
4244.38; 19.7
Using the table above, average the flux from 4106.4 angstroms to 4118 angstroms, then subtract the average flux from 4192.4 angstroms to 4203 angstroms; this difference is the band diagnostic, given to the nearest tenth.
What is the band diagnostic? 1.9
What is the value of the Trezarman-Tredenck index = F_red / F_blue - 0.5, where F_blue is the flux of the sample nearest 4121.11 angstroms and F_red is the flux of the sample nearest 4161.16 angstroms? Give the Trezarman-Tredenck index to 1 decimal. 0.5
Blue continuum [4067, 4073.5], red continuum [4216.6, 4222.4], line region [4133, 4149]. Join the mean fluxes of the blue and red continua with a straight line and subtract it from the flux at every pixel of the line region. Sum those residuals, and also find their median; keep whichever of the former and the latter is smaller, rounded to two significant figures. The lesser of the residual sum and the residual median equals -14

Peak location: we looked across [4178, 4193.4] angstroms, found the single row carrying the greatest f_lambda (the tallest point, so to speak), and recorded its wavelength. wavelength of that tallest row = 4185.18 angstroms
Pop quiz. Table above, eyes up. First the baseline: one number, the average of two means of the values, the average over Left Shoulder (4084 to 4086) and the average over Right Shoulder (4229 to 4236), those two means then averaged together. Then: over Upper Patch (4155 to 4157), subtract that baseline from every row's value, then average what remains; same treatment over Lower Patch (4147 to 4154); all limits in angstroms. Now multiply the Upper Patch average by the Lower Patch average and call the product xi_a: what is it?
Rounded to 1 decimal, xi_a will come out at -0.8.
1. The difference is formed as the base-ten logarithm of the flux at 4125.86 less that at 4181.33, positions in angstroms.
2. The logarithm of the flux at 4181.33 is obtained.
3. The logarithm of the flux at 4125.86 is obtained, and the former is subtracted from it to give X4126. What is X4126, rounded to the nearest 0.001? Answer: 0.054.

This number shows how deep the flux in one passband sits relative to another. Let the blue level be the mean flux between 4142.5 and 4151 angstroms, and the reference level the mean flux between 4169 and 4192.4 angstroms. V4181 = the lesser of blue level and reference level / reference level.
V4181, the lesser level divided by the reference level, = 0.94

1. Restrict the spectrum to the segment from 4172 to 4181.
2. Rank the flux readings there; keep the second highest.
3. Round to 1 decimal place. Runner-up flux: 18.9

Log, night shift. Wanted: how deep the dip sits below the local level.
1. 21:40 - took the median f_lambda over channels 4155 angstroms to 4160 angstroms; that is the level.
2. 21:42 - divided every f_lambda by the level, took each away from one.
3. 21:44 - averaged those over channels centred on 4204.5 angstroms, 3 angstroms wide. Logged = -0.20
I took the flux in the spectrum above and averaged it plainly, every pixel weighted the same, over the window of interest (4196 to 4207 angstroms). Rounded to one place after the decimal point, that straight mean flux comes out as 18.1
